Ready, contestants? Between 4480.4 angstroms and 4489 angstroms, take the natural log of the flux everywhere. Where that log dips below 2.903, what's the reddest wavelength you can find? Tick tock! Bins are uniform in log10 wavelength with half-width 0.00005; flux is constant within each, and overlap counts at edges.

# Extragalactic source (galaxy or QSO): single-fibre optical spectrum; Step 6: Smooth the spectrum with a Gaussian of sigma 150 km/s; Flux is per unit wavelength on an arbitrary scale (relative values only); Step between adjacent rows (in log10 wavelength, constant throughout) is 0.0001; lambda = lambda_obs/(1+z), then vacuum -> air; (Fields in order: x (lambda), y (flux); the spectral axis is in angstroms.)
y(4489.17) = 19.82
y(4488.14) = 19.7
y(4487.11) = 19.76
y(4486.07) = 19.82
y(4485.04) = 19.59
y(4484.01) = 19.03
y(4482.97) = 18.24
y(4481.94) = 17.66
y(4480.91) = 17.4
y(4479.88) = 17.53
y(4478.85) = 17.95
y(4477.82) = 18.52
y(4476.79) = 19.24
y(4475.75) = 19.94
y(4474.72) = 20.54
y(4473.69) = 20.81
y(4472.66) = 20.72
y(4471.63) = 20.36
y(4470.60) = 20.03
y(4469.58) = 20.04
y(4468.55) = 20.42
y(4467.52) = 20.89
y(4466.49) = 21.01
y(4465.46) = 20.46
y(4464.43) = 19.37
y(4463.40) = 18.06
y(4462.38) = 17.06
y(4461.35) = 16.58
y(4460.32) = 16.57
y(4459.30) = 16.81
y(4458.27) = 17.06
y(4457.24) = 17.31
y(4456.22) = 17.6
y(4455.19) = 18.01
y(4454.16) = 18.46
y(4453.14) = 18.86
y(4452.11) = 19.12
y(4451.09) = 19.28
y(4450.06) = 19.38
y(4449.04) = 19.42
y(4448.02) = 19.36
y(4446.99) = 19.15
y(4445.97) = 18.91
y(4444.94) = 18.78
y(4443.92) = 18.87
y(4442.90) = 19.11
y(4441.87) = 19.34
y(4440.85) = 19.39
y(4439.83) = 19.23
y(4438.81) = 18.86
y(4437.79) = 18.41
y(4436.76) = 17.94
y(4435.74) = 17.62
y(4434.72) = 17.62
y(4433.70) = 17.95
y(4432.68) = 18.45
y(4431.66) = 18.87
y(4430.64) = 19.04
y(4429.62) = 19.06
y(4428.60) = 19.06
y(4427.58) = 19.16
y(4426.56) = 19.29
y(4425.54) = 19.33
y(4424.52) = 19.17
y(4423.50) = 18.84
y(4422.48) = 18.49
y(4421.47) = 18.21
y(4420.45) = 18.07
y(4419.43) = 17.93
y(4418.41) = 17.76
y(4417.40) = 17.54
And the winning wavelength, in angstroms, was 4481.94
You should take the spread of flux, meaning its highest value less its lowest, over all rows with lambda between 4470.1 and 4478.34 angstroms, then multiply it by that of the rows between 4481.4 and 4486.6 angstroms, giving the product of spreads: 4.9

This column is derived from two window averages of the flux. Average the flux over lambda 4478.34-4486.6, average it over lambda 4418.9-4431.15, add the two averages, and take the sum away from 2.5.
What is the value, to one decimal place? -34.7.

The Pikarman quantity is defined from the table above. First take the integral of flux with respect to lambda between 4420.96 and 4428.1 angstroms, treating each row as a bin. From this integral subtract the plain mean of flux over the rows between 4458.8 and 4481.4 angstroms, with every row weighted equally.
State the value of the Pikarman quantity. 116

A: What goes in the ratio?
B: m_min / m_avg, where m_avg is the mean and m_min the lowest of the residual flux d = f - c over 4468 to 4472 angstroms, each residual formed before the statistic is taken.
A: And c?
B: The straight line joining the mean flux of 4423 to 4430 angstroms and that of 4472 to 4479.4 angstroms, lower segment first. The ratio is 0.7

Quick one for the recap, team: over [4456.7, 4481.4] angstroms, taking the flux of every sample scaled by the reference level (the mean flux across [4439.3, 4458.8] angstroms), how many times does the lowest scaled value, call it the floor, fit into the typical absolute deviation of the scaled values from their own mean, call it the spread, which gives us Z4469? 0.088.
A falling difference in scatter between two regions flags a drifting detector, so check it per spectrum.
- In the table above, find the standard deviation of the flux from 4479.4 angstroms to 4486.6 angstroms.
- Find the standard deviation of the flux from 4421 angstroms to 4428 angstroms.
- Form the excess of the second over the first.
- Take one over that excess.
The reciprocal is -2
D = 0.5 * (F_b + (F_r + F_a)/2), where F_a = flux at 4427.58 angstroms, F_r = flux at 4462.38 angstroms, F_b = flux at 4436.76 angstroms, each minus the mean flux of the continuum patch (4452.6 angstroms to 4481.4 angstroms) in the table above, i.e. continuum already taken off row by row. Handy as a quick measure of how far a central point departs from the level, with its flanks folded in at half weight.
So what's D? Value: -0.82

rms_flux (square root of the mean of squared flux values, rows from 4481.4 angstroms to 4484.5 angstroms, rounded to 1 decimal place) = 18.3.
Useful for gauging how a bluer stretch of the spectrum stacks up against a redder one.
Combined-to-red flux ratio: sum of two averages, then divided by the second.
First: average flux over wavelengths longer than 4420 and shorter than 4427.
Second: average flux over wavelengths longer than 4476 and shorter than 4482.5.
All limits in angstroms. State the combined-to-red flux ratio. 2.04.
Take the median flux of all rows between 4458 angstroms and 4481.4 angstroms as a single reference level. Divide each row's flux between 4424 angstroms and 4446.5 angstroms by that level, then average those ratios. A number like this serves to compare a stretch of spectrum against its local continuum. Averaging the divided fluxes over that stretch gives 0.970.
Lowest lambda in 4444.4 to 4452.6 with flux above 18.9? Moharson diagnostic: 4445.97 angstroms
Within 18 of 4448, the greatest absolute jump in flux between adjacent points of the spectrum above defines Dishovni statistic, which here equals 1.3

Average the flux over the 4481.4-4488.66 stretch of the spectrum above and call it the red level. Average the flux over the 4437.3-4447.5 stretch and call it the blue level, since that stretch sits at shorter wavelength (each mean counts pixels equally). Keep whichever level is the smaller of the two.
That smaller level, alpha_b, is 19.0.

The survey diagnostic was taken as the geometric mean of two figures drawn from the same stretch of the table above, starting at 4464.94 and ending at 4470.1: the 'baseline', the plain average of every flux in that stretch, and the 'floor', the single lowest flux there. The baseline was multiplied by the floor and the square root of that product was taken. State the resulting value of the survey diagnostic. 20.3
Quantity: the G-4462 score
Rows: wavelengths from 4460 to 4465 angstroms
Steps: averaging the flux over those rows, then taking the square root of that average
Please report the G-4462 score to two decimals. 4.19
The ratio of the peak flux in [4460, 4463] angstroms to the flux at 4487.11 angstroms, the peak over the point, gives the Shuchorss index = 0.86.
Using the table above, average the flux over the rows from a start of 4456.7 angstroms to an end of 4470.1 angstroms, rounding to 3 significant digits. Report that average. 18.6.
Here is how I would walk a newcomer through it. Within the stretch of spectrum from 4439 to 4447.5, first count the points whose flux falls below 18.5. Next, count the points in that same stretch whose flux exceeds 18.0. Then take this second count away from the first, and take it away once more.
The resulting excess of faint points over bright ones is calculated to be -16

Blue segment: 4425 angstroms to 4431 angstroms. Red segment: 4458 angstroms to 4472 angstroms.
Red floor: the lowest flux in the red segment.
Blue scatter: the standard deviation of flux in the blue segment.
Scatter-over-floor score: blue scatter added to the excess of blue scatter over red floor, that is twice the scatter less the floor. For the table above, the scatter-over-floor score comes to -16.3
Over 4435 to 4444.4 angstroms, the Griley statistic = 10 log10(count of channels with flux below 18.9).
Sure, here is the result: 7.0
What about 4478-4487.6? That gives 7.0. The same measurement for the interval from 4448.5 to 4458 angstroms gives 7.0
